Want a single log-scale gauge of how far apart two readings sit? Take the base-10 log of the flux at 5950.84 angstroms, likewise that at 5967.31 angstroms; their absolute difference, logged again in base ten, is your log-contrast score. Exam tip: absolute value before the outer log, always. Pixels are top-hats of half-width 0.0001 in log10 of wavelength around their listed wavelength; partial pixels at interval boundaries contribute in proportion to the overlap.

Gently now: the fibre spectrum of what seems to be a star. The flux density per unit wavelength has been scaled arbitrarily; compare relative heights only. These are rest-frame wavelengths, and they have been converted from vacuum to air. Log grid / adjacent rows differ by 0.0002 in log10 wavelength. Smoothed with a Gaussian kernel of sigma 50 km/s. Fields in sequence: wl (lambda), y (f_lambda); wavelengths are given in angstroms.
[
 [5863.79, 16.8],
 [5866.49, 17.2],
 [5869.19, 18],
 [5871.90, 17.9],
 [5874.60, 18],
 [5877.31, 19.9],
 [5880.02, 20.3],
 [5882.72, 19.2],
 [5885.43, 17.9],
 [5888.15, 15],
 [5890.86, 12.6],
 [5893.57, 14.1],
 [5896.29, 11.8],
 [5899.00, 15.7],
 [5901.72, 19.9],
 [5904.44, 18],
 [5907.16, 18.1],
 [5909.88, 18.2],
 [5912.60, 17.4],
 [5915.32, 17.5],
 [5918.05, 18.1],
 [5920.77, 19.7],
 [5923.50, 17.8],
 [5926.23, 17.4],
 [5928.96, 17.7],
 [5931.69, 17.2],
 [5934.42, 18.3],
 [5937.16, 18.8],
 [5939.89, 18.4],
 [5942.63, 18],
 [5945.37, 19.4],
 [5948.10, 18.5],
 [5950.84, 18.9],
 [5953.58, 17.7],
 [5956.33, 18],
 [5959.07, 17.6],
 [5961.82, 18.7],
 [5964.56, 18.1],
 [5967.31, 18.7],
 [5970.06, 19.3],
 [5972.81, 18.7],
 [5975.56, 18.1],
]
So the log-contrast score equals -2.3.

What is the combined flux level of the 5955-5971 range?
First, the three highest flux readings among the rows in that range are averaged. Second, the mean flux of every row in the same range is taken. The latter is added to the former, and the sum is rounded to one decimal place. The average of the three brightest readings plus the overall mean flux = 37.3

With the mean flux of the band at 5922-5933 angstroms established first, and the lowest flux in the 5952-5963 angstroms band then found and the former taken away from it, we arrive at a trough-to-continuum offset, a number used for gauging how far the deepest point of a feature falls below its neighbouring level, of 0.1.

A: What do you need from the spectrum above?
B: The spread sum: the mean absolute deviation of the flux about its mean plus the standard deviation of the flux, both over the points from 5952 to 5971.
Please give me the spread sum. 1.1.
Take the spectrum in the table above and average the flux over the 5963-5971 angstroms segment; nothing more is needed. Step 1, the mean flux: 18.7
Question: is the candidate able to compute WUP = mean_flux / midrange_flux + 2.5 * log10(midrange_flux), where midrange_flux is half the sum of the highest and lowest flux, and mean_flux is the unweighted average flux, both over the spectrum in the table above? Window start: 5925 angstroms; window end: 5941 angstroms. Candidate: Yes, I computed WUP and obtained 4.14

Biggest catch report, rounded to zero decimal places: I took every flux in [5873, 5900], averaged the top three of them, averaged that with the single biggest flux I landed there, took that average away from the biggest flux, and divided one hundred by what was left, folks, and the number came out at 400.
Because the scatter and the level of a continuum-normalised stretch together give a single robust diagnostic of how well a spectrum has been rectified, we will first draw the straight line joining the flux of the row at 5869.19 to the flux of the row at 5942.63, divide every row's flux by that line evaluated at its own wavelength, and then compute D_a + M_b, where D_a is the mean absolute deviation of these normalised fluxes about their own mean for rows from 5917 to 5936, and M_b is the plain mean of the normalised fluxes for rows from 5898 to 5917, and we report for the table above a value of 1.02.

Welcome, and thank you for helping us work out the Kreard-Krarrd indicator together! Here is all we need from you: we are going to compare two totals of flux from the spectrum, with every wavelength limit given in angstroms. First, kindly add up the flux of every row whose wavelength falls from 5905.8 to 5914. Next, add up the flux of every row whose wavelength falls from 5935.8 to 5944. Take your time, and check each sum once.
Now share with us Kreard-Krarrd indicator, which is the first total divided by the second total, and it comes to 1.0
